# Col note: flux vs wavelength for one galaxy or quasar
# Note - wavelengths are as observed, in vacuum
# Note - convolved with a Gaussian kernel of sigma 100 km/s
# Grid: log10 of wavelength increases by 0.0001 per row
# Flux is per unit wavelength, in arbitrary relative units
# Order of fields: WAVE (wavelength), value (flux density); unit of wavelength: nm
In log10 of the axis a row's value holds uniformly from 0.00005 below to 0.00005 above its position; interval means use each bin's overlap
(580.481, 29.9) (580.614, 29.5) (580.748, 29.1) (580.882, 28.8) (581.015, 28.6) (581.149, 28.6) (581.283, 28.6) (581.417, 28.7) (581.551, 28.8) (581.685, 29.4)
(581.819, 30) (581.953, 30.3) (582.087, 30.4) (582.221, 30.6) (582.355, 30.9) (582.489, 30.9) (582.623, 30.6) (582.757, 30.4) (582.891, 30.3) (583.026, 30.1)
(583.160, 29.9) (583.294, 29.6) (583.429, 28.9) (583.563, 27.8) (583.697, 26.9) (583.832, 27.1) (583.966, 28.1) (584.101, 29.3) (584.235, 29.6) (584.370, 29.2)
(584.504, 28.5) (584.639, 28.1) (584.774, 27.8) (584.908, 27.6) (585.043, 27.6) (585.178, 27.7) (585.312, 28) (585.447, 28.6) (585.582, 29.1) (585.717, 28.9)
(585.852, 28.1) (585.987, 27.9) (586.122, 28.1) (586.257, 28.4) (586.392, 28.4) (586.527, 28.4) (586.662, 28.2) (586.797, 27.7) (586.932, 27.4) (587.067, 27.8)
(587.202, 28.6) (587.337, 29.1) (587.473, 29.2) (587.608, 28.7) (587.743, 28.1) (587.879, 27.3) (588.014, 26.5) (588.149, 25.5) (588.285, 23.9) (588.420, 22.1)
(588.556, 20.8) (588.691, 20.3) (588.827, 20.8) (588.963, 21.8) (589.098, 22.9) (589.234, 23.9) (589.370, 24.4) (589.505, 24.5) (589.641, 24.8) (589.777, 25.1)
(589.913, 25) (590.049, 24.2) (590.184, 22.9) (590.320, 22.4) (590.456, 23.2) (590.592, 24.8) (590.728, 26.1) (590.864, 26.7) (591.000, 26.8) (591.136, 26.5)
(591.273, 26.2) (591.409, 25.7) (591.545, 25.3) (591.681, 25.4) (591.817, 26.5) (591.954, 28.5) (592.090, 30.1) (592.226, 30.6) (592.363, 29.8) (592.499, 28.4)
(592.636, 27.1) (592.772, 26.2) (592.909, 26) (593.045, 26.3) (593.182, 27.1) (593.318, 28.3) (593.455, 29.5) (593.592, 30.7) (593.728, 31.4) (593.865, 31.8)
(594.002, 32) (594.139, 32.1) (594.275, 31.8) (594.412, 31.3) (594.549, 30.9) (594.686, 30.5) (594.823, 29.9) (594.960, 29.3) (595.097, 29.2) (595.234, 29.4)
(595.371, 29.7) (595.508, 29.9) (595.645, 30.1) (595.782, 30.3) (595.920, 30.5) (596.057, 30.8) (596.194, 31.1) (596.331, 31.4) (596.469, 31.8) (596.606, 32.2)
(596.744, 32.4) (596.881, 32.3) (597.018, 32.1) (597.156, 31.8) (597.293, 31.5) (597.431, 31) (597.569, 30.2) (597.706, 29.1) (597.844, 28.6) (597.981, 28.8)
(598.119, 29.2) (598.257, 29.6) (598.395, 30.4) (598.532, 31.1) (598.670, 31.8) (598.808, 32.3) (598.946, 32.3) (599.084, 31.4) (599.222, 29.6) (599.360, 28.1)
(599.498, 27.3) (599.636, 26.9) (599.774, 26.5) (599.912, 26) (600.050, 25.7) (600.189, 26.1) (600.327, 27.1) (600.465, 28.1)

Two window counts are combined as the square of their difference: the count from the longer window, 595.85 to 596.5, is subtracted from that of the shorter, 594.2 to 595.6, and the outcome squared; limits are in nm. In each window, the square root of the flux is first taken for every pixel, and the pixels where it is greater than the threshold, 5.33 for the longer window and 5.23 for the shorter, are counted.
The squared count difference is 25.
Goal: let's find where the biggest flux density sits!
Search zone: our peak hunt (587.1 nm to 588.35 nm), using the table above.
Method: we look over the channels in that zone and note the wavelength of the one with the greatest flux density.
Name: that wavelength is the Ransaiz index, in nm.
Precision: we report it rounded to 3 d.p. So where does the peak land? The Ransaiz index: 587.473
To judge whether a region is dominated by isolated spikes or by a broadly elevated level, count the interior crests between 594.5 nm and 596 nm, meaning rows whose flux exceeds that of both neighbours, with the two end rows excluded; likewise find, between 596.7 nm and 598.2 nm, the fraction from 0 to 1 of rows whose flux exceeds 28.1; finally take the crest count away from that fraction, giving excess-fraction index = 1.0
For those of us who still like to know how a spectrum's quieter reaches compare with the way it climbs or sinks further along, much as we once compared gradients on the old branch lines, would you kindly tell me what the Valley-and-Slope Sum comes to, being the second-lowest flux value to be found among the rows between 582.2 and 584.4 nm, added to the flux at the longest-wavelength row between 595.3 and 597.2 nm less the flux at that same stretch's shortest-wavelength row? 29.2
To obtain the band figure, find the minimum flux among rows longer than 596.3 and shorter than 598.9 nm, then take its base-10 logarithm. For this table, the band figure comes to 1.46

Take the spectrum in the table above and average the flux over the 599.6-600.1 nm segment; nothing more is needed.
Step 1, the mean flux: 26.3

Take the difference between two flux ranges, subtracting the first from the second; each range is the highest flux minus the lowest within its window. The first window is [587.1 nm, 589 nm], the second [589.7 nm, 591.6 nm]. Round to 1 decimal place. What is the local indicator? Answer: -4.5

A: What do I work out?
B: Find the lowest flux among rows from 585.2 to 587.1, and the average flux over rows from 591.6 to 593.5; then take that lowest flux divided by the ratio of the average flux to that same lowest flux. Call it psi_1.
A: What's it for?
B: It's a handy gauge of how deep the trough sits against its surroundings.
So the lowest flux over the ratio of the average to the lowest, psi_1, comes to 27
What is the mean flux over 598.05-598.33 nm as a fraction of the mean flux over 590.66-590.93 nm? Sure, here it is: 1.11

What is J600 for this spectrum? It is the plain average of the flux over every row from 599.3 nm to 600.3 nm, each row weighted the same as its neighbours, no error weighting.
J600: 27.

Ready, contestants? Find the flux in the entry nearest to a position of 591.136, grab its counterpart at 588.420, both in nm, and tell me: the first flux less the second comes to 4.4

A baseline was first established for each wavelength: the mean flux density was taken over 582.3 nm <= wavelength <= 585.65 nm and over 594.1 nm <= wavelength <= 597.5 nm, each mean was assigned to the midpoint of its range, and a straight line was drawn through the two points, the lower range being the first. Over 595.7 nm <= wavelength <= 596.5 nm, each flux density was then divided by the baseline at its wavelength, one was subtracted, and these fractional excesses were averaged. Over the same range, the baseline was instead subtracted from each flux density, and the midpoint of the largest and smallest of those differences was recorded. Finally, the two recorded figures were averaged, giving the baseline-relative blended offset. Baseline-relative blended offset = 0.03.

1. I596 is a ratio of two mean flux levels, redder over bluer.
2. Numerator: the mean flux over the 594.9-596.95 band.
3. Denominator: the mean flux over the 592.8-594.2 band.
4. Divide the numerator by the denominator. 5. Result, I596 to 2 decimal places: 1.04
